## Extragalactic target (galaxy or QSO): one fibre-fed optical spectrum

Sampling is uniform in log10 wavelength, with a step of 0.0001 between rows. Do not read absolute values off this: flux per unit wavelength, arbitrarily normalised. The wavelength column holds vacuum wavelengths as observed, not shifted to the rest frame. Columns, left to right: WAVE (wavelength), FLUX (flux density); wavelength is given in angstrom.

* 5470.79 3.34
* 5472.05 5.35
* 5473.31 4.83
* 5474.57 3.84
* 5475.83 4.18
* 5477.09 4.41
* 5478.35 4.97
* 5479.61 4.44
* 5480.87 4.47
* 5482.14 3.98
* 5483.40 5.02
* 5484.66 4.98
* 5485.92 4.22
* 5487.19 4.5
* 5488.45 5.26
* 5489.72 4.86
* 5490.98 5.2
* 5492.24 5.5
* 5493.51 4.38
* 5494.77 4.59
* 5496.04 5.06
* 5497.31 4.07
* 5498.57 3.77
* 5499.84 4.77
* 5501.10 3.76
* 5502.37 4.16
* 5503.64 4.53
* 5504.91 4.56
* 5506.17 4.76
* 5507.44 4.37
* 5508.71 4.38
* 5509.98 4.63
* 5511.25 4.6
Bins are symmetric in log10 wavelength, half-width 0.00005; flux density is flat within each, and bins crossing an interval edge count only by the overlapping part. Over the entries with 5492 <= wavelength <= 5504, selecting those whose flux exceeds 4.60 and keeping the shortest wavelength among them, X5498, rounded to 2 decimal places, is 5492.24 angstrom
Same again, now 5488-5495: 5488.45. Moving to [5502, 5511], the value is 5506.17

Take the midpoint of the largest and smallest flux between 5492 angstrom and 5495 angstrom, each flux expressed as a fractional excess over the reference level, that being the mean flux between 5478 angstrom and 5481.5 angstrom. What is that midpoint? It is 0.07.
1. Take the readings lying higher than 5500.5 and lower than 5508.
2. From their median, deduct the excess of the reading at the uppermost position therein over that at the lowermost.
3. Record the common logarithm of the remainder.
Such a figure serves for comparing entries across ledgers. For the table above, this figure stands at 0.58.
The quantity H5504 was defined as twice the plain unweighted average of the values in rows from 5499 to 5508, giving 8.8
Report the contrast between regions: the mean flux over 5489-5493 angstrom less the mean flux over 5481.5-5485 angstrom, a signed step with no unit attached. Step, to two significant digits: 0.53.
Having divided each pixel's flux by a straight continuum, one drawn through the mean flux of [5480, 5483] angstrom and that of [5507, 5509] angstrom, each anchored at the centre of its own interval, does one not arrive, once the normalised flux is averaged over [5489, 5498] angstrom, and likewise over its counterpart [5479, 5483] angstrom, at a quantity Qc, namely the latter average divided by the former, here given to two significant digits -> 0.91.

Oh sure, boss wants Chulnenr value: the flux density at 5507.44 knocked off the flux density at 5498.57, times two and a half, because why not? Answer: -1.5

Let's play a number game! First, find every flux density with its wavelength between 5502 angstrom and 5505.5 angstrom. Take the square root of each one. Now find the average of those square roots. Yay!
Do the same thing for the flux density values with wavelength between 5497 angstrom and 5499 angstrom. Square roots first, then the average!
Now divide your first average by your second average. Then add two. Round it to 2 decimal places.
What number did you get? 3.06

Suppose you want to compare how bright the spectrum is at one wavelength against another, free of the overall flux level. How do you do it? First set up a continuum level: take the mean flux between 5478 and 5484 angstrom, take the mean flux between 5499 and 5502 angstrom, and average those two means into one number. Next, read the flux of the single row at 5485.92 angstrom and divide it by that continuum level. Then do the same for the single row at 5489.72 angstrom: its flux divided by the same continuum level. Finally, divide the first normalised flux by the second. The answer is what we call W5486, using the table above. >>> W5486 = 0.87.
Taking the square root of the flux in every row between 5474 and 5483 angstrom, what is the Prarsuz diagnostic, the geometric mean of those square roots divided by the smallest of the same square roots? 1.060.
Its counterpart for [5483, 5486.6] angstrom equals 1.058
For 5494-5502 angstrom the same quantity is 1.070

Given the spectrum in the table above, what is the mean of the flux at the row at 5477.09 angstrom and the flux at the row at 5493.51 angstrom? 4.4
